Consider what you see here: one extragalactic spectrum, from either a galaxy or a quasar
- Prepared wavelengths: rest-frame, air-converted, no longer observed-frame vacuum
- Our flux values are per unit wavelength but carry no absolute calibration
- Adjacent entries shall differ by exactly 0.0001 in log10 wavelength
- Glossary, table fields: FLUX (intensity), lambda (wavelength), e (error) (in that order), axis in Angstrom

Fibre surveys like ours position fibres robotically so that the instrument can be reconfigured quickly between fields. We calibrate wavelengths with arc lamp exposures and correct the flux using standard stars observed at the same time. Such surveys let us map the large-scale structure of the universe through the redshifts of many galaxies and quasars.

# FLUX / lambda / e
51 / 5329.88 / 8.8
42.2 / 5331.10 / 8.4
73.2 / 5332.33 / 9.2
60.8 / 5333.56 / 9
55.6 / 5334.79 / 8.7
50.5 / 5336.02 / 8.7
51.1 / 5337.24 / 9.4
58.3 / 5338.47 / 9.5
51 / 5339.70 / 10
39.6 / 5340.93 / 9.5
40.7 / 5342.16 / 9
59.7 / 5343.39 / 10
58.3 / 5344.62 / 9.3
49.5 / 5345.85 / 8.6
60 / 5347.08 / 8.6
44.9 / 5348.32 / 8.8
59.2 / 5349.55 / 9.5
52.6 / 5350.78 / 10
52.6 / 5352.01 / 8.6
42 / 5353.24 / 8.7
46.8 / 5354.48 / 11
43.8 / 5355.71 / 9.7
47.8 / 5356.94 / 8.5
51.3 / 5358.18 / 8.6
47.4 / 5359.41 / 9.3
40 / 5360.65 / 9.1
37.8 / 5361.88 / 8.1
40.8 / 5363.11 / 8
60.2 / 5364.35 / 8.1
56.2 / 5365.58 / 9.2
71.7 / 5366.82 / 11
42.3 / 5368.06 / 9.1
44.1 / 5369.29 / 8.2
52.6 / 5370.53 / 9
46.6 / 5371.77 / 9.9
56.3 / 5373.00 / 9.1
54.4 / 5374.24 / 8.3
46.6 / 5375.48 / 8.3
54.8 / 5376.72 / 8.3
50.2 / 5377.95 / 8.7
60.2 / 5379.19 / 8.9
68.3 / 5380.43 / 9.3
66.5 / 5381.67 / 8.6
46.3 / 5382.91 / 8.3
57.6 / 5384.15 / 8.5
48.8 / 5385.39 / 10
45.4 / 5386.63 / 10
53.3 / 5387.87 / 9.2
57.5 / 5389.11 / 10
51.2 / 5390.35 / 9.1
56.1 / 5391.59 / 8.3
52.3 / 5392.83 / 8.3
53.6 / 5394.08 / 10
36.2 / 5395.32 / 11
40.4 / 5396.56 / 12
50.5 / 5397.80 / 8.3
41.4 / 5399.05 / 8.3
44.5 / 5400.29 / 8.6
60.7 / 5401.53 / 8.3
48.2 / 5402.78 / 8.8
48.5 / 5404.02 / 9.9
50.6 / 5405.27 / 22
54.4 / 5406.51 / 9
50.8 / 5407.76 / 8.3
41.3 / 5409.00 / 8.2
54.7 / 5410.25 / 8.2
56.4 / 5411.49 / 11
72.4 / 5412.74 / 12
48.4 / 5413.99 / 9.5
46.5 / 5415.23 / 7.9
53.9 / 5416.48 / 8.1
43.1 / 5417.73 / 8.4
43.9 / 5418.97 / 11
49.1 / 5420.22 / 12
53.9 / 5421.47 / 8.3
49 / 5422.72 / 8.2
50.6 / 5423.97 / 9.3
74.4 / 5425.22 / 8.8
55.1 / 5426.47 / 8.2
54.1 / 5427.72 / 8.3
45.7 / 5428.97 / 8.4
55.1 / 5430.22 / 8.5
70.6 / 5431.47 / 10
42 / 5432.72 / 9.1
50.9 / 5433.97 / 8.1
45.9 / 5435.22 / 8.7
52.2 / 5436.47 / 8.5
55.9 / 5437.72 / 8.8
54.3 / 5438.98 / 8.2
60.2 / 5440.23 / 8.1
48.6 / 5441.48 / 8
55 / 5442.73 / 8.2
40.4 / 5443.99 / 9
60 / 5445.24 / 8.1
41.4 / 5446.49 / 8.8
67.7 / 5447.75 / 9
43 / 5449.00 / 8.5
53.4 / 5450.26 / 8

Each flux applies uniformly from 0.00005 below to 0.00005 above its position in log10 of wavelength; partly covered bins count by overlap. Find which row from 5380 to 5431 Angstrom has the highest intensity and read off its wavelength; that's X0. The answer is 5425.22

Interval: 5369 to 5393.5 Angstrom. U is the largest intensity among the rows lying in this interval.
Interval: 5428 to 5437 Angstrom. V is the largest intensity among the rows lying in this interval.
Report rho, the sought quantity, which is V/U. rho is 1.03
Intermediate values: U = 68.3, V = 70.6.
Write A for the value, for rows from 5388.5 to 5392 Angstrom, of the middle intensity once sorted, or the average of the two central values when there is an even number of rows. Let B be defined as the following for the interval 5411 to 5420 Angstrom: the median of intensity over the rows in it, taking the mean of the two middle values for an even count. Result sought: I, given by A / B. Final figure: 1.16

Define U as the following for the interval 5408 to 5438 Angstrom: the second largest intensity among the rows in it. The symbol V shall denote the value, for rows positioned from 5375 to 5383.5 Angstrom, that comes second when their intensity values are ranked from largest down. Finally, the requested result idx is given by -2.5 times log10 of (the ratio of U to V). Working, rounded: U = 72.4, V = 66.5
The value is -0.09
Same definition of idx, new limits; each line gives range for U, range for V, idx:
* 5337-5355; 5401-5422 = 0.02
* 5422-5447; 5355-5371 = -0.17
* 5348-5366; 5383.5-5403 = -0.03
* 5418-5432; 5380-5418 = -0.04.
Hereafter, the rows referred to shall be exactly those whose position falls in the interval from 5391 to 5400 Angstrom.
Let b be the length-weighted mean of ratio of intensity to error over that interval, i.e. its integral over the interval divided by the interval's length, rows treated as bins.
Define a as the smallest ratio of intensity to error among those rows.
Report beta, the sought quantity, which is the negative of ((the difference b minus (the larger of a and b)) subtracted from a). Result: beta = -3.3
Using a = 3.3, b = 5.2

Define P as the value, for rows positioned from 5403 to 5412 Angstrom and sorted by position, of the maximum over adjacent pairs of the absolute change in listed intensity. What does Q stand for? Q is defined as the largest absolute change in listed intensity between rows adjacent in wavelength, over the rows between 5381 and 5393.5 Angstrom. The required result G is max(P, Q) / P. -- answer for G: 1.5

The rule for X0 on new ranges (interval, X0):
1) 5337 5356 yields 5347.08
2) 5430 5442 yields 5431.47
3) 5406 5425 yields 5412.74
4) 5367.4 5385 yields 5380.43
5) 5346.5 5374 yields 5366.82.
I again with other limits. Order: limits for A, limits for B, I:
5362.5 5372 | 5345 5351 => 0.94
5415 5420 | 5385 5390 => 0.89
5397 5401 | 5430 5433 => 0.81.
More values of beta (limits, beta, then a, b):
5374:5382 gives -5.6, 5.6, 6.6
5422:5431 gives -5.4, 5.4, 6.4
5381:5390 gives -4.5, 4.5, 5.9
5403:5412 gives -2.3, 2.3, 5.2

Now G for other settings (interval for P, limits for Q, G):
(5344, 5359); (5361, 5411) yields 1.9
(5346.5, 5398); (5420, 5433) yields 1.0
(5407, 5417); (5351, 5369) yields 1.2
